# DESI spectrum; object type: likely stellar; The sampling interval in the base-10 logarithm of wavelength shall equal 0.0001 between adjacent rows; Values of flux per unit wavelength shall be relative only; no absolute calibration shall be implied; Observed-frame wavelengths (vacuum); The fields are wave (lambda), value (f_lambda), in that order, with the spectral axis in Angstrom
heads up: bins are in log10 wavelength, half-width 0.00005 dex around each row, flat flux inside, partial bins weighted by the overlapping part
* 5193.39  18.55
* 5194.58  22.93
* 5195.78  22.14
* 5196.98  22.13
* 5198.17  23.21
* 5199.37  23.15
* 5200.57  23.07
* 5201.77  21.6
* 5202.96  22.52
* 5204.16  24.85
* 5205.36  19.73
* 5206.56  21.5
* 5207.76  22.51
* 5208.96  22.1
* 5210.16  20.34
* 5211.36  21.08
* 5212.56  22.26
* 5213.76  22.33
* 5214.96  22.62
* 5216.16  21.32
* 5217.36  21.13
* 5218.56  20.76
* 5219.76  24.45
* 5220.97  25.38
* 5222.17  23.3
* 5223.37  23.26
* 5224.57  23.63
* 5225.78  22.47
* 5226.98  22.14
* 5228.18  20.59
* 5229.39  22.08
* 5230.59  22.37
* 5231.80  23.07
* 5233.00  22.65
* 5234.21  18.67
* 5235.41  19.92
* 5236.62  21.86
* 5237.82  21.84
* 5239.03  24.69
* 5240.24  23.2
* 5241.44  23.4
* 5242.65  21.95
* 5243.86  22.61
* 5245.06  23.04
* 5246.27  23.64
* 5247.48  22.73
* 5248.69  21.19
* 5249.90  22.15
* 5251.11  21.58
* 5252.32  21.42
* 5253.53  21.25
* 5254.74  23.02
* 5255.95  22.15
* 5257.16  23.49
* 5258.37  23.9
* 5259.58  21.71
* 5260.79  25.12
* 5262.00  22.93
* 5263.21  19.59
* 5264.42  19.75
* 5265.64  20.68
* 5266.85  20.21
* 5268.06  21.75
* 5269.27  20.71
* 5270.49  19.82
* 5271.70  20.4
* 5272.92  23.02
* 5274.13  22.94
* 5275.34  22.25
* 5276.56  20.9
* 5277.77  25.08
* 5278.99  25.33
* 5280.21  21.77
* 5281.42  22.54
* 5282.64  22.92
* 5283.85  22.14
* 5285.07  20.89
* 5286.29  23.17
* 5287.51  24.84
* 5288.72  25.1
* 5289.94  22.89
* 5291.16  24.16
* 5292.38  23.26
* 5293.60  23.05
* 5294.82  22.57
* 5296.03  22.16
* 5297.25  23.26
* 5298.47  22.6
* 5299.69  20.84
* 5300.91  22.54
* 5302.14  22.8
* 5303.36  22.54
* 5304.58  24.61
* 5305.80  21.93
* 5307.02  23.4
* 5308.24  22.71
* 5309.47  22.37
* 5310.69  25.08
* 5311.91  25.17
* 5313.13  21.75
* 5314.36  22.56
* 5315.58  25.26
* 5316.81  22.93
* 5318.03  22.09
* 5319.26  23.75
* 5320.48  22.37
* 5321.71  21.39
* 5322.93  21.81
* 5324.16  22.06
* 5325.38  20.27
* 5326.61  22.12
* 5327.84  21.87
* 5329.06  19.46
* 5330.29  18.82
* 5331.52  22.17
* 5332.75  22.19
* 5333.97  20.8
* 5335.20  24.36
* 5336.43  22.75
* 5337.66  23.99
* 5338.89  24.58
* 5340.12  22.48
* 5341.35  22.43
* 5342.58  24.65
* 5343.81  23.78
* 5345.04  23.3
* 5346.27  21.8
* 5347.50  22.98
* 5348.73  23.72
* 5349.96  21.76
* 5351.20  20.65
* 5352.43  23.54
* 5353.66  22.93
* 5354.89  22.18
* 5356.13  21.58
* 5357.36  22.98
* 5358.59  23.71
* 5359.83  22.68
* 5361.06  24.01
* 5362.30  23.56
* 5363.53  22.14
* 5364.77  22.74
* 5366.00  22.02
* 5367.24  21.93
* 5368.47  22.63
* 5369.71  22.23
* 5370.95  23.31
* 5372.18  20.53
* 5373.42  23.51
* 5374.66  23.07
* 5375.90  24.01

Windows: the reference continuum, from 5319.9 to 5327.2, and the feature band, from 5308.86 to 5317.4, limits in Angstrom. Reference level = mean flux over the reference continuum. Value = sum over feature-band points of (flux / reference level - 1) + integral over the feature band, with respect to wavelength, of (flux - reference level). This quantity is 17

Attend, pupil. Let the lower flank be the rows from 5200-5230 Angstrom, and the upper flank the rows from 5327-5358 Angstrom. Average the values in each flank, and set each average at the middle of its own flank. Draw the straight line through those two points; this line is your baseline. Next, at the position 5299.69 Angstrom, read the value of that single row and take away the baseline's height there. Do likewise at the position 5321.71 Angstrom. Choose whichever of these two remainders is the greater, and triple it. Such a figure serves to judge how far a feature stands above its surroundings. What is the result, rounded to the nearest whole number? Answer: -3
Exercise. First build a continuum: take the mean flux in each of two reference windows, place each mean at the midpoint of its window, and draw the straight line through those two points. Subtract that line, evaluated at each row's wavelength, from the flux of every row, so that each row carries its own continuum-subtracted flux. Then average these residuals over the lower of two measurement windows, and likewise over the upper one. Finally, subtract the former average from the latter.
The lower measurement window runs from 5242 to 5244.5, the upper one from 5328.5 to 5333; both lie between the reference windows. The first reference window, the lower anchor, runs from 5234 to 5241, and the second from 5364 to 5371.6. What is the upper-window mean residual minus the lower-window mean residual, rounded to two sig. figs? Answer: -2.1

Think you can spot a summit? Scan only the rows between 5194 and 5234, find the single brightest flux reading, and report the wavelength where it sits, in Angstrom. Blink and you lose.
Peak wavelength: 5220.97 Angstrom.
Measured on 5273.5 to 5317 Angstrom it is 5278.99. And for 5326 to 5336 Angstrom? 5335.20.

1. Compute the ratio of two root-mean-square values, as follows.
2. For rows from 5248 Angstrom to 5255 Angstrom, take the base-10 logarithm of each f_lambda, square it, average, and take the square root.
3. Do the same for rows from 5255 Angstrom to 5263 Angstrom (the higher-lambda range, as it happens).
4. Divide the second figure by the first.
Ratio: 1.021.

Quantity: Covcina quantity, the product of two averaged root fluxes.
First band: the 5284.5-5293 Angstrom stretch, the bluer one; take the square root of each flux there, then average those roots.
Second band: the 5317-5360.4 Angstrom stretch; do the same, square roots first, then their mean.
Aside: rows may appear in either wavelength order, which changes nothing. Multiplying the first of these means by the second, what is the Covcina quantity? 22.9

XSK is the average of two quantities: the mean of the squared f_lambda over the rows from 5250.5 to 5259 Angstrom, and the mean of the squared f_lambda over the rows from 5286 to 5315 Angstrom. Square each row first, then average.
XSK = 520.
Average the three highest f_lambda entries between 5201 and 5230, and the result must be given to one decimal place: 24.9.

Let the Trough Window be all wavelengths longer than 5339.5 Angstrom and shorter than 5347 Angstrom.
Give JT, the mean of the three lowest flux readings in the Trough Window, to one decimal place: 22.2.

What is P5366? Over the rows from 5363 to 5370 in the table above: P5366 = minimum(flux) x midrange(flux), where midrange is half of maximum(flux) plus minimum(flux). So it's 490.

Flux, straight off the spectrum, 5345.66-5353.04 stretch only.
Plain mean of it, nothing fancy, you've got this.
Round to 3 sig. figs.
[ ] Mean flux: 22.4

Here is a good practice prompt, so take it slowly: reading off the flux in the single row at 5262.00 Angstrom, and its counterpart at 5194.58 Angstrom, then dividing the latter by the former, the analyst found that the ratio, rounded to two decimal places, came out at 1.00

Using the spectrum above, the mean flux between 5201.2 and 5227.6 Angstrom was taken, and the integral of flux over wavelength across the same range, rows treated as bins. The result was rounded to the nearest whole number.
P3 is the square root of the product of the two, 115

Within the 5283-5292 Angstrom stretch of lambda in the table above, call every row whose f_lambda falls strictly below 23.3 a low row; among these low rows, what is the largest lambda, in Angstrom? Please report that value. 5289.94 Angstrom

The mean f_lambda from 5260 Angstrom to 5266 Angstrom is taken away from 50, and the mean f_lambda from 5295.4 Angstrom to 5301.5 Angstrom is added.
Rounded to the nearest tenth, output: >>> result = 50.7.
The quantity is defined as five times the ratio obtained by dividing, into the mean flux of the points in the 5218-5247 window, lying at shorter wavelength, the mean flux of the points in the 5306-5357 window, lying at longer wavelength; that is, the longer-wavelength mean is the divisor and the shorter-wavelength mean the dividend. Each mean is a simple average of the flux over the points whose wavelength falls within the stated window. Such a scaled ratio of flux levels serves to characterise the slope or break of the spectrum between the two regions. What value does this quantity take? 4.99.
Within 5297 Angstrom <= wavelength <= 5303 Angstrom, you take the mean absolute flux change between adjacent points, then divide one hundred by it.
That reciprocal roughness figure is 91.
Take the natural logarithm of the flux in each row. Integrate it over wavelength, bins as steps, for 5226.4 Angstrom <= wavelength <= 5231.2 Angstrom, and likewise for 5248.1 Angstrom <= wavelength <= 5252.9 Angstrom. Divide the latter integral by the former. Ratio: 1.00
